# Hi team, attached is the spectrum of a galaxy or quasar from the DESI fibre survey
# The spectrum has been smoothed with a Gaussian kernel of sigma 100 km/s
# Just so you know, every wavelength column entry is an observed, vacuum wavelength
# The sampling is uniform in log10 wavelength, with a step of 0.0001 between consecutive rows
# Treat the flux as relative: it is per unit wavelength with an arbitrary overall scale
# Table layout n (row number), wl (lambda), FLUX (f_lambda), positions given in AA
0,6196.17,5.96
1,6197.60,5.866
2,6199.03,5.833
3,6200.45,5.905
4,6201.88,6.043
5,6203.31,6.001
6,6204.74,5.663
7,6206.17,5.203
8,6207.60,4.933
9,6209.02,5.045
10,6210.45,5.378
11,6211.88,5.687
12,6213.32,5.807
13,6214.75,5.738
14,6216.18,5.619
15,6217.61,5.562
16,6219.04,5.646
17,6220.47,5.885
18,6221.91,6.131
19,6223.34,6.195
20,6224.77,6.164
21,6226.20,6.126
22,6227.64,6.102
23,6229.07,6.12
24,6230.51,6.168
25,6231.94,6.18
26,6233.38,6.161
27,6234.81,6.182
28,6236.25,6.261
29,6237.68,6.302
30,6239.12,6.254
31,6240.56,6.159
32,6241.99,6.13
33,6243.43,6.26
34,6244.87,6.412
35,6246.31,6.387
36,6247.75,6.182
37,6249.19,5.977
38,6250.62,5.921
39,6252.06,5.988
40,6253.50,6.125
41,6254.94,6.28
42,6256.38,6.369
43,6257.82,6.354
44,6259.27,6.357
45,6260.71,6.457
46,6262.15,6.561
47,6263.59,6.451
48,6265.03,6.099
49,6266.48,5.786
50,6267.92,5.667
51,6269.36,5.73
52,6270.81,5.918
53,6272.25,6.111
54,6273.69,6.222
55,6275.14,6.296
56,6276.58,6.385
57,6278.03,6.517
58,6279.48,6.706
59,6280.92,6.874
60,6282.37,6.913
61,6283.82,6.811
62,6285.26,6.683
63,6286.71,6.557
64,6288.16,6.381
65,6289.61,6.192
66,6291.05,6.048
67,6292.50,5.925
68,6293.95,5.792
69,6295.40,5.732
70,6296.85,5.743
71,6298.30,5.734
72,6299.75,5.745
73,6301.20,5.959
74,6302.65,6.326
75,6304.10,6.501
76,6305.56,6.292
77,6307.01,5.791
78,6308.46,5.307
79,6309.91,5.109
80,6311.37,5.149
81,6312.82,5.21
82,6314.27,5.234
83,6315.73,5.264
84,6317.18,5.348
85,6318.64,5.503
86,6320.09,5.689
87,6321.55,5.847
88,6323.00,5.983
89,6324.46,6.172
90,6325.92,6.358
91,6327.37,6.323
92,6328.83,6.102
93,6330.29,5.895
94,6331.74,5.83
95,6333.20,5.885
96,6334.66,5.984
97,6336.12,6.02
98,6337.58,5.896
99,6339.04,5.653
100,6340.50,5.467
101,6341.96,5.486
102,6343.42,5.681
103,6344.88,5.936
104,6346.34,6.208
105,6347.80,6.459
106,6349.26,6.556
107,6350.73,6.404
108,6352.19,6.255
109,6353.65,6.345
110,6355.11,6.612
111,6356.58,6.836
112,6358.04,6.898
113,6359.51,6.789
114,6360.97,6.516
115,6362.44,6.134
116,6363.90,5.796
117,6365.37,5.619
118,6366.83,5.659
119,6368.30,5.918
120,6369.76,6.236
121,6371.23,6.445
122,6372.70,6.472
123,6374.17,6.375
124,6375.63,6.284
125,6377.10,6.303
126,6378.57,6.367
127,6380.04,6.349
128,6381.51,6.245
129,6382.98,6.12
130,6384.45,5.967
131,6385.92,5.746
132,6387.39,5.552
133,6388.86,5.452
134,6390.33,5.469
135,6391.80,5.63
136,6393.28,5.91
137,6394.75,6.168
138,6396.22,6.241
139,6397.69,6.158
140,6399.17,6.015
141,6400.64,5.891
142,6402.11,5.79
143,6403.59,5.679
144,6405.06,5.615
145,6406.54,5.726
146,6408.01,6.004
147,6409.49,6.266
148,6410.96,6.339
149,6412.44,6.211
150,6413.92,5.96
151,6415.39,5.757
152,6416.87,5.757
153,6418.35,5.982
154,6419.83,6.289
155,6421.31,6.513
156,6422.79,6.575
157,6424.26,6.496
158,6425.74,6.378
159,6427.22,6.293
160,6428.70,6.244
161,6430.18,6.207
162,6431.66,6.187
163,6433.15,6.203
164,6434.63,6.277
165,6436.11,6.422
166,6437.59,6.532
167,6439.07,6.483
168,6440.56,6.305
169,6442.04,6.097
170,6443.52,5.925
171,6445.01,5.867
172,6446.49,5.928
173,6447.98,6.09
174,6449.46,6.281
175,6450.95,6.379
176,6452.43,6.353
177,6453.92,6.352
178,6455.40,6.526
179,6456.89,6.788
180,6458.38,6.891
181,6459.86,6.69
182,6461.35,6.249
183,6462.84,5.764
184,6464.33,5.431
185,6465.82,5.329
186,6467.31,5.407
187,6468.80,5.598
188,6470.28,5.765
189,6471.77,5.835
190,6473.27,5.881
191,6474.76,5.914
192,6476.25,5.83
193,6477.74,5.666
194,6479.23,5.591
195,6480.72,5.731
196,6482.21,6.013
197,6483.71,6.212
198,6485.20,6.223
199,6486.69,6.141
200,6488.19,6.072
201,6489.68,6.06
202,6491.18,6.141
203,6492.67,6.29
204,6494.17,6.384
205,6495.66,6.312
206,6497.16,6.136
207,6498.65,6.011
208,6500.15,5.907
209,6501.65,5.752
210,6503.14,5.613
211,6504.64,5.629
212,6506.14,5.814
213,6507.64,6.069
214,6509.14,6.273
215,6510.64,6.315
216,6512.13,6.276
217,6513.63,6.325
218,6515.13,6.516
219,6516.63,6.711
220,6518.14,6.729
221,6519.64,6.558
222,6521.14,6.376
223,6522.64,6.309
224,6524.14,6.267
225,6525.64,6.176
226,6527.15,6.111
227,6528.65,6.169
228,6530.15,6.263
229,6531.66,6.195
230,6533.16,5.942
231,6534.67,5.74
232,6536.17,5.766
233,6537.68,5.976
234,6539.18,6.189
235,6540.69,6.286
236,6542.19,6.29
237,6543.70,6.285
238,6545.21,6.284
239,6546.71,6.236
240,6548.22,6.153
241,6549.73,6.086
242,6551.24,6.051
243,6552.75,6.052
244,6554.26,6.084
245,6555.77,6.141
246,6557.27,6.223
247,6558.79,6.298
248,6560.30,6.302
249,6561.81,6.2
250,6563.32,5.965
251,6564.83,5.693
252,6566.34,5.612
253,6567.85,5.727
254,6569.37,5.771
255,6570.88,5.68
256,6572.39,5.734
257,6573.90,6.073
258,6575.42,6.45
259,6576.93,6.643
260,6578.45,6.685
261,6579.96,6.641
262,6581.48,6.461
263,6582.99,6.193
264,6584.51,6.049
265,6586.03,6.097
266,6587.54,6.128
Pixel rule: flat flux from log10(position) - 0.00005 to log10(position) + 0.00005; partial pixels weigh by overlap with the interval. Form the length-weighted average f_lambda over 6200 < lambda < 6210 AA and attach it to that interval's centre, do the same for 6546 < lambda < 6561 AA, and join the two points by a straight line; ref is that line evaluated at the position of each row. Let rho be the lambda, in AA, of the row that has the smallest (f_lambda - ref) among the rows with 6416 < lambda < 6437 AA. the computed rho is 6416.87 AA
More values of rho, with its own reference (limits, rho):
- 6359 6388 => 6387.39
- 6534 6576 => 6566.34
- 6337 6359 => 6340.50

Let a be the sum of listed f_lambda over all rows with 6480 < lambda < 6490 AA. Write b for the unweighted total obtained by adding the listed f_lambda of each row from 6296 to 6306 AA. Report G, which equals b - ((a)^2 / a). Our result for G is -0.2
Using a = 42.5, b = 42.30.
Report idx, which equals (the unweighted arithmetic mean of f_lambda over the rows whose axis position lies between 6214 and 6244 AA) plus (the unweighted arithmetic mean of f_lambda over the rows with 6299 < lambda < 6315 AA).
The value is 11.8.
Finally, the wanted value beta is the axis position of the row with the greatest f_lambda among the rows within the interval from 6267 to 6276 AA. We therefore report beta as 6275.14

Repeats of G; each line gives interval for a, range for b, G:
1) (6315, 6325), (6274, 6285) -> 6.7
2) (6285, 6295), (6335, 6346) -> -3.4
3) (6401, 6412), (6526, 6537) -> 0.8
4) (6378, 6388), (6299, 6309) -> -0.4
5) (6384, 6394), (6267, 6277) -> 2.6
